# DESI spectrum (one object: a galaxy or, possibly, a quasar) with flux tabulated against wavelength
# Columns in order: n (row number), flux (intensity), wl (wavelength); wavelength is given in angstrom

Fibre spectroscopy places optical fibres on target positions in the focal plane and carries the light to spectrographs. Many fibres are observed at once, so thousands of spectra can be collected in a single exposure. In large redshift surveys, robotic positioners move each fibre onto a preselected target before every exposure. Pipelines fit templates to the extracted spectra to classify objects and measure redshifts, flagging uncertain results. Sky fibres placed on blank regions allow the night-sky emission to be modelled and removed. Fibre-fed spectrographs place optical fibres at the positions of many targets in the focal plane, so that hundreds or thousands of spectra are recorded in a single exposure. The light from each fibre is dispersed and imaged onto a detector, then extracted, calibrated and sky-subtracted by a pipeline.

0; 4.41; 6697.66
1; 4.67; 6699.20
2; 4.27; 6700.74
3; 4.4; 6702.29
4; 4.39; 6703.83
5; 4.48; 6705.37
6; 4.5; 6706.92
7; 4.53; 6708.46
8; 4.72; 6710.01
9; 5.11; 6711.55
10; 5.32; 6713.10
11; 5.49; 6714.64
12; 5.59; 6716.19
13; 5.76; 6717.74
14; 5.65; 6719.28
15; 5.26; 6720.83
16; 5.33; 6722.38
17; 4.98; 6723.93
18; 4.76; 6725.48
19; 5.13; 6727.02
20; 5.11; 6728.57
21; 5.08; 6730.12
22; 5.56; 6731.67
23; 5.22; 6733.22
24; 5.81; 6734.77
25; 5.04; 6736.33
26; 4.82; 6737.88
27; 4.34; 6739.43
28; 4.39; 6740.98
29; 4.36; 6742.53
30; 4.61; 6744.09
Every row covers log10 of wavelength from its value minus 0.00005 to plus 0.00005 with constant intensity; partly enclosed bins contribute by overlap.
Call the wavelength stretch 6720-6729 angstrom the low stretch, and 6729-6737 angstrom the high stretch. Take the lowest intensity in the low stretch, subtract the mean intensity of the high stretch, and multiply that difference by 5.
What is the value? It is -3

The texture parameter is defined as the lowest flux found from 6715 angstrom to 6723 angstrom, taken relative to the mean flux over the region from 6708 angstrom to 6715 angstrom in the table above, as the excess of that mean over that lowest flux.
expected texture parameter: -0.23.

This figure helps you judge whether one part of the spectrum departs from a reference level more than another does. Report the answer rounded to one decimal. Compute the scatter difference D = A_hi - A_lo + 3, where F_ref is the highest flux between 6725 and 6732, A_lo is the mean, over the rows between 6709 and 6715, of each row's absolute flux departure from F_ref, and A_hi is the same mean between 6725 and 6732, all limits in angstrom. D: 3.0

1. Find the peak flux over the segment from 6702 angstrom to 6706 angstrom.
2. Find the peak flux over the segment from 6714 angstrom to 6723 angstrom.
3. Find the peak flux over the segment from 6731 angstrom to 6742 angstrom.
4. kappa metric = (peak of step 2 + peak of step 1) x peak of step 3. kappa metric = 59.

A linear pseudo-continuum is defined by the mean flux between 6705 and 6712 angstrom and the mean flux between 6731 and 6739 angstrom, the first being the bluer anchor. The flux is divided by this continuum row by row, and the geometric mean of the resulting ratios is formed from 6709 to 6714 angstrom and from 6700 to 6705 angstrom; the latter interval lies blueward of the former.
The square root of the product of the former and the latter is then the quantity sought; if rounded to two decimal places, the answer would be 1.01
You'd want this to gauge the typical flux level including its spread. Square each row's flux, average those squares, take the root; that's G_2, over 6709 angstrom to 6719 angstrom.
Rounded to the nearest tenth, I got 5.3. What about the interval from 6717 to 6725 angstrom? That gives 5.4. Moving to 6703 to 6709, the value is 4.5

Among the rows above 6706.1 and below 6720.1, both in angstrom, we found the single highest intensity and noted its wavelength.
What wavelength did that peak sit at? 6717.74 angstrom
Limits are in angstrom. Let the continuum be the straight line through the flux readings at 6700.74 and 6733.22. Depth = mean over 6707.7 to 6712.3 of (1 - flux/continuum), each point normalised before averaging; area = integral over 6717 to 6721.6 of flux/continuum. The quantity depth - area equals -5.4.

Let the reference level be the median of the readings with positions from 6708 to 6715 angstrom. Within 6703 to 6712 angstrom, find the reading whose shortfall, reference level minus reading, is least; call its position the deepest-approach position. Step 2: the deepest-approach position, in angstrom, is 6711.55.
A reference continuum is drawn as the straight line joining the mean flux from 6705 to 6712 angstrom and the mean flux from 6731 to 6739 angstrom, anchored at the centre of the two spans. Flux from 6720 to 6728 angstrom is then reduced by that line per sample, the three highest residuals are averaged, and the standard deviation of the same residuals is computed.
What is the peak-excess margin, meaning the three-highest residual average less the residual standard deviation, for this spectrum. 0.0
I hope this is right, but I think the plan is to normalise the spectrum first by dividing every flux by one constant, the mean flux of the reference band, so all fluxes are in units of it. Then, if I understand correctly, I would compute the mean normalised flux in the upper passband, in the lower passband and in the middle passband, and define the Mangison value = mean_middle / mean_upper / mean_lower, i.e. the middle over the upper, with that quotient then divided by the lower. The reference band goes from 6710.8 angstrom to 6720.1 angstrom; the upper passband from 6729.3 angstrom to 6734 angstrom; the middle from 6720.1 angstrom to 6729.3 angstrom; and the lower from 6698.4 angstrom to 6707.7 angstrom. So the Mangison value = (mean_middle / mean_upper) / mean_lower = 1.19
